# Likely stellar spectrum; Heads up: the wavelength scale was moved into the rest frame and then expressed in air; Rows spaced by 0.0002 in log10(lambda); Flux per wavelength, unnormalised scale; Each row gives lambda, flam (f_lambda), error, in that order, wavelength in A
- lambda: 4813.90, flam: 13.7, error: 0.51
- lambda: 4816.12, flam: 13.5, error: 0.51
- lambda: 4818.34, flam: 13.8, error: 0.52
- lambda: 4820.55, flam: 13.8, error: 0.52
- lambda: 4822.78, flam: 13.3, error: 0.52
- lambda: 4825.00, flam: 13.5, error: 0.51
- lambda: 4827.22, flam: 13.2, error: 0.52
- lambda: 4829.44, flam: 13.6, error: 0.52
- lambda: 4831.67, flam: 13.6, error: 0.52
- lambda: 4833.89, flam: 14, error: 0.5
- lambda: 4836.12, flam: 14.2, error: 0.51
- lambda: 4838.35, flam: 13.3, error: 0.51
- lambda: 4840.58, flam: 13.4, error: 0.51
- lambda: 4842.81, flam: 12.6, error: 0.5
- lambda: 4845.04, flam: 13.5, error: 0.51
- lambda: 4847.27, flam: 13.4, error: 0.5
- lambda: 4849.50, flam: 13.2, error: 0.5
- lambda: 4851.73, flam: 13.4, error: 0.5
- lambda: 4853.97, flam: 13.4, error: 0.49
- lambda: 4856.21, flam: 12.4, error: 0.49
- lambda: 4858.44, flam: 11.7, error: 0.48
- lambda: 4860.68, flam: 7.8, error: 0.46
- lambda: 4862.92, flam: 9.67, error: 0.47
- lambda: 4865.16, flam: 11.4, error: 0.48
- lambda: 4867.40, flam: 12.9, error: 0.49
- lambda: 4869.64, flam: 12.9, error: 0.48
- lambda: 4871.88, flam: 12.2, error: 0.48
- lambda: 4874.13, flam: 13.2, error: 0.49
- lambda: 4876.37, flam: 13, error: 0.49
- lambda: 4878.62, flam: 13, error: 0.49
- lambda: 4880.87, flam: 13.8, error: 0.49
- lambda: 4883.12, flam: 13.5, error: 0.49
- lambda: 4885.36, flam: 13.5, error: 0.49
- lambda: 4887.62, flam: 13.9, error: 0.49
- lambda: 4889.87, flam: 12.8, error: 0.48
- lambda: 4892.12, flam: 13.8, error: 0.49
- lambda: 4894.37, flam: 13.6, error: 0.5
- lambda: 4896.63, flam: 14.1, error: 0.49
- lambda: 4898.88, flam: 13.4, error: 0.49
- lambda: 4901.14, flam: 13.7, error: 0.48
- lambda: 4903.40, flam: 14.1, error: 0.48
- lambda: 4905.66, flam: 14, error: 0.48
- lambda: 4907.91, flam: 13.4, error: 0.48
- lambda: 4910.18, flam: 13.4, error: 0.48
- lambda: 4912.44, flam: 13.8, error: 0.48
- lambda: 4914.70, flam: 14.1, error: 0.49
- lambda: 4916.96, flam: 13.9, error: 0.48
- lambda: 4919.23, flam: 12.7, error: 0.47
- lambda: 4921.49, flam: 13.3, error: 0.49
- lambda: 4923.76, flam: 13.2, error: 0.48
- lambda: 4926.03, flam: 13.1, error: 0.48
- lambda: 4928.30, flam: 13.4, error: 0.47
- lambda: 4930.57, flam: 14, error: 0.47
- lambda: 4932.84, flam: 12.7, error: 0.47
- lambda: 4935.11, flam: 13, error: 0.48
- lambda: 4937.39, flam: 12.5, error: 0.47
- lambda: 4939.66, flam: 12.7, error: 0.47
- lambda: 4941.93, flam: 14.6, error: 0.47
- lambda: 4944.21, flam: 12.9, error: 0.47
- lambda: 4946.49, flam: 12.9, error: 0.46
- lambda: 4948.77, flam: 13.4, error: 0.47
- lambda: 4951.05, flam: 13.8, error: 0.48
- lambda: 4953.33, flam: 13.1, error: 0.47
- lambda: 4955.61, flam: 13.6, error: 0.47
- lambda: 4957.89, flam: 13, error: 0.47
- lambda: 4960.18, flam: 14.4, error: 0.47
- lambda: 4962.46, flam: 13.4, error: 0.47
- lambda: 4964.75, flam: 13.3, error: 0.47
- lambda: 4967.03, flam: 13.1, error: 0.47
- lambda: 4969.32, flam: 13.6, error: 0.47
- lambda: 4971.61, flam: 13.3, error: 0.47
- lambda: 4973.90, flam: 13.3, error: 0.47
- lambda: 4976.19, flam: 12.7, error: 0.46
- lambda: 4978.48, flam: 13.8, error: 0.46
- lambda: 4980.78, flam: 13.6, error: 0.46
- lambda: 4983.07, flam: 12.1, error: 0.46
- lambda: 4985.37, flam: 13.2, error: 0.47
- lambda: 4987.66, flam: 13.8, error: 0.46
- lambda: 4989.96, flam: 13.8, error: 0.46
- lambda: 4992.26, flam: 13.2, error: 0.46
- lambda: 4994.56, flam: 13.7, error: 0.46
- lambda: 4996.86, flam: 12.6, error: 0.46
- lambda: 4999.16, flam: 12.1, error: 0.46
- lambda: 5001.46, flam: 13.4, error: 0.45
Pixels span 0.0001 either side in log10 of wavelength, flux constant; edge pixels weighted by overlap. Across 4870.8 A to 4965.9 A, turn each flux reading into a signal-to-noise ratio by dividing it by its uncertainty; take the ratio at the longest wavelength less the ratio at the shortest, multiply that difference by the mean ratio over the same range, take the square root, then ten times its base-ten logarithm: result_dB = 9.5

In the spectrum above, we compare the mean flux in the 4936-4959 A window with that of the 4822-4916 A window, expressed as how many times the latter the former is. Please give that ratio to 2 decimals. 1.01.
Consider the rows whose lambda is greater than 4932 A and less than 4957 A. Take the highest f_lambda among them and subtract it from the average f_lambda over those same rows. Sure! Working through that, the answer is -1.4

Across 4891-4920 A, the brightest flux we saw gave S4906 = 14.1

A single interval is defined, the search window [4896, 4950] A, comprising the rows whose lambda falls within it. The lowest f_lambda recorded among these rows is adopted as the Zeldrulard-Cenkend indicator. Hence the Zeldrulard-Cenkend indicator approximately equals 12.5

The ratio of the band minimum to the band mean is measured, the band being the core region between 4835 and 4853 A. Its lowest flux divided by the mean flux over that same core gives 0.942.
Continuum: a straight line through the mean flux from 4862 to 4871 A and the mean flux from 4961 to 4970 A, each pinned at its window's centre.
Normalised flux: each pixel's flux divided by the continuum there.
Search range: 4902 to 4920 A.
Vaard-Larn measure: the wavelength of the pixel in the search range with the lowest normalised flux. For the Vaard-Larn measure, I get 4919.23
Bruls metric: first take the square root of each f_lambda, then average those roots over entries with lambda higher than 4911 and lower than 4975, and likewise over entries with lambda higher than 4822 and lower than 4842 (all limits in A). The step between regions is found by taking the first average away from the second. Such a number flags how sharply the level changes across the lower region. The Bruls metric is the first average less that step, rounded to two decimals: 3.63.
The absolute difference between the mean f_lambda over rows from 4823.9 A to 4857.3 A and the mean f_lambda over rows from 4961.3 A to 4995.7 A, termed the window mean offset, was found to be 0.05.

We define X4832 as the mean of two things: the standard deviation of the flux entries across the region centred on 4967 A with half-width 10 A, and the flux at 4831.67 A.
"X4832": 7.0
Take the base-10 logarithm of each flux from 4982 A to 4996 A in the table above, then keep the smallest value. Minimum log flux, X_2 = 1.08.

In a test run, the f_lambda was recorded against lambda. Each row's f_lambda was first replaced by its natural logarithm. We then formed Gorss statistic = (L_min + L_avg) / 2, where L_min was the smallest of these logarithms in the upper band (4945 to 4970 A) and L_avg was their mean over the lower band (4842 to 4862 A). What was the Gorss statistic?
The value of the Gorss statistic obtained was 2.53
